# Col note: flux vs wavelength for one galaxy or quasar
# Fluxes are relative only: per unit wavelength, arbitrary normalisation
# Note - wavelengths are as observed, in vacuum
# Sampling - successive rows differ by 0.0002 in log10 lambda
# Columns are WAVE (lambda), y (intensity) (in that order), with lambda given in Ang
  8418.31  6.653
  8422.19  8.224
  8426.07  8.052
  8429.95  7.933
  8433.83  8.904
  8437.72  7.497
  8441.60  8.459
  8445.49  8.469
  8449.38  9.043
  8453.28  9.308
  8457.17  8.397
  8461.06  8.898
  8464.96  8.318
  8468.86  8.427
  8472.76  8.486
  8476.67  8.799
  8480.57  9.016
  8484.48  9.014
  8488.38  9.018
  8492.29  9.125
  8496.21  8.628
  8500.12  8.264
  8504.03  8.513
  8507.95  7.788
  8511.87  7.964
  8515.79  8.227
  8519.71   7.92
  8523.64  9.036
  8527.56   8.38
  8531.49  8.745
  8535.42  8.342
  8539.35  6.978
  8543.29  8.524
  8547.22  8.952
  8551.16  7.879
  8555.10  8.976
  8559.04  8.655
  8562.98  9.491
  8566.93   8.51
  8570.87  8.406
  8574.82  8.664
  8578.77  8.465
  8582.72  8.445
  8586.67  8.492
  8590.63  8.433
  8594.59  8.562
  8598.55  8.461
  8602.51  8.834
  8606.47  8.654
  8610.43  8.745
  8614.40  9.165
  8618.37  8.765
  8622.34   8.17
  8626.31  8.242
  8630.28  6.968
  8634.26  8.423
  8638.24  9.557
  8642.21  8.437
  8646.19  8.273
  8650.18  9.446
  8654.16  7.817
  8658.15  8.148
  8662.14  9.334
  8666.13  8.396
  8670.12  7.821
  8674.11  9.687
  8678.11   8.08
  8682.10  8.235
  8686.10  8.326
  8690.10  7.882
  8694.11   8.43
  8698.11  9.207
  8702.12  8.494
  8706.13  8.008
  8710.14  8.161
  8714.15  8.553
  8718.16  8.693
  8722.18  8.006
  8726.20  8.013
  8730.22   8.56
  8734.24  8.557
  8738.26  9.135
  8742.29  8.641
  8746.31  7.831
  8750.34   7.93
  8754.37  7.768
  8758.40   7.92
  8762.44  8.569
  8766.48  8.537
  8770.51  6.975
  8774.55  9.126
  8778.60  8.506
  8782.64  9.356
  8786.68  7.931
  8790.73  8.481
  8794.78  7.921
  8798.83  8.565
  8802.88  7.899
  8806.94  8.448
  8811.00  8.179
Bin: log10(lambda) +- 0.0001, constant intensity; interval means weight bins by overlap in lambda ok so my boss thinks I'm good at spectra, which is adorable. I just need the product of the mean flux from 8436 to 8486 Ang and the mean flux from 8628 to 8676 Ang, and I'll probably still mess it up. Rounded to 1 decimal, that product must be 73.5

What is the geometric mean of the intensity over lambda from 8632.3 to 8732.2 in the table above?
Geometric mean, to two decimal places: 8.46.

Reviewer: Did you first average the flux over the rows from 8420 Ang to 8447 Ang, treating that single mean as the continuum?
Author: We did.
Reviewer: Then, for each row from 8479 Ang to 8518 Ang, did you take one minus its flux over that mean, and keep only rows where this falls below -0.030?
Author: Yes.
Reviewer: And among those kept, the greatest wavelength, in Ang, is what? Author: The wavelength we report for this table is 8504.03 Ang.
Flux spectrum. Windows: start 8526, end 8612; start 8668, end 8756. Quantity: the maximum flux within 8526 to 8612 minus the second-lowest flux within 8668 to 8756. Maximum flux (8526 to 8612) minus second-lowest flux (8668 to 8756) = 1.67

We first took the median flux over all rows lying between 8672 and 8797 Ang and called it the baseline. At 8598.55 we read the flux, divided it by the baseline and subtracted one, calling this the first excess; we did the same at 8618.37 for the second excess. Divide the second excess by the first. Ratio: 10.8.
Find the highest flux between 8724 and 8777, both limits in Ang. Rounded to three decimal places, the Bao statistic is 9.135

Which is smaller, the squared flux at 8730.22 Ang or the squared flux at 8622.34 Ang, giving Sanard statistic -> 66.7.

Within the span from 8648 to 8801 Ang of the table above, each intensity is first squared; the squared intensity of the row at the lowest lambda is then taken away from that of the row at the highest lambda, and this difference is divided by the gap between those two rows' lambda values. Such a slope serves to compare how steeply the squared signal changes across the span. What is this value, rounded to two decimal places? -0.11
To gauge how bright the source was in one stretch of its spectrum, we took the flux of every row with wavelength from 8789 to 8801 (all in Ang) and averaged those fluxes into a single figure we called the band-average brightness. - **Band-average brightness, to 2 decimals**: 8.32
